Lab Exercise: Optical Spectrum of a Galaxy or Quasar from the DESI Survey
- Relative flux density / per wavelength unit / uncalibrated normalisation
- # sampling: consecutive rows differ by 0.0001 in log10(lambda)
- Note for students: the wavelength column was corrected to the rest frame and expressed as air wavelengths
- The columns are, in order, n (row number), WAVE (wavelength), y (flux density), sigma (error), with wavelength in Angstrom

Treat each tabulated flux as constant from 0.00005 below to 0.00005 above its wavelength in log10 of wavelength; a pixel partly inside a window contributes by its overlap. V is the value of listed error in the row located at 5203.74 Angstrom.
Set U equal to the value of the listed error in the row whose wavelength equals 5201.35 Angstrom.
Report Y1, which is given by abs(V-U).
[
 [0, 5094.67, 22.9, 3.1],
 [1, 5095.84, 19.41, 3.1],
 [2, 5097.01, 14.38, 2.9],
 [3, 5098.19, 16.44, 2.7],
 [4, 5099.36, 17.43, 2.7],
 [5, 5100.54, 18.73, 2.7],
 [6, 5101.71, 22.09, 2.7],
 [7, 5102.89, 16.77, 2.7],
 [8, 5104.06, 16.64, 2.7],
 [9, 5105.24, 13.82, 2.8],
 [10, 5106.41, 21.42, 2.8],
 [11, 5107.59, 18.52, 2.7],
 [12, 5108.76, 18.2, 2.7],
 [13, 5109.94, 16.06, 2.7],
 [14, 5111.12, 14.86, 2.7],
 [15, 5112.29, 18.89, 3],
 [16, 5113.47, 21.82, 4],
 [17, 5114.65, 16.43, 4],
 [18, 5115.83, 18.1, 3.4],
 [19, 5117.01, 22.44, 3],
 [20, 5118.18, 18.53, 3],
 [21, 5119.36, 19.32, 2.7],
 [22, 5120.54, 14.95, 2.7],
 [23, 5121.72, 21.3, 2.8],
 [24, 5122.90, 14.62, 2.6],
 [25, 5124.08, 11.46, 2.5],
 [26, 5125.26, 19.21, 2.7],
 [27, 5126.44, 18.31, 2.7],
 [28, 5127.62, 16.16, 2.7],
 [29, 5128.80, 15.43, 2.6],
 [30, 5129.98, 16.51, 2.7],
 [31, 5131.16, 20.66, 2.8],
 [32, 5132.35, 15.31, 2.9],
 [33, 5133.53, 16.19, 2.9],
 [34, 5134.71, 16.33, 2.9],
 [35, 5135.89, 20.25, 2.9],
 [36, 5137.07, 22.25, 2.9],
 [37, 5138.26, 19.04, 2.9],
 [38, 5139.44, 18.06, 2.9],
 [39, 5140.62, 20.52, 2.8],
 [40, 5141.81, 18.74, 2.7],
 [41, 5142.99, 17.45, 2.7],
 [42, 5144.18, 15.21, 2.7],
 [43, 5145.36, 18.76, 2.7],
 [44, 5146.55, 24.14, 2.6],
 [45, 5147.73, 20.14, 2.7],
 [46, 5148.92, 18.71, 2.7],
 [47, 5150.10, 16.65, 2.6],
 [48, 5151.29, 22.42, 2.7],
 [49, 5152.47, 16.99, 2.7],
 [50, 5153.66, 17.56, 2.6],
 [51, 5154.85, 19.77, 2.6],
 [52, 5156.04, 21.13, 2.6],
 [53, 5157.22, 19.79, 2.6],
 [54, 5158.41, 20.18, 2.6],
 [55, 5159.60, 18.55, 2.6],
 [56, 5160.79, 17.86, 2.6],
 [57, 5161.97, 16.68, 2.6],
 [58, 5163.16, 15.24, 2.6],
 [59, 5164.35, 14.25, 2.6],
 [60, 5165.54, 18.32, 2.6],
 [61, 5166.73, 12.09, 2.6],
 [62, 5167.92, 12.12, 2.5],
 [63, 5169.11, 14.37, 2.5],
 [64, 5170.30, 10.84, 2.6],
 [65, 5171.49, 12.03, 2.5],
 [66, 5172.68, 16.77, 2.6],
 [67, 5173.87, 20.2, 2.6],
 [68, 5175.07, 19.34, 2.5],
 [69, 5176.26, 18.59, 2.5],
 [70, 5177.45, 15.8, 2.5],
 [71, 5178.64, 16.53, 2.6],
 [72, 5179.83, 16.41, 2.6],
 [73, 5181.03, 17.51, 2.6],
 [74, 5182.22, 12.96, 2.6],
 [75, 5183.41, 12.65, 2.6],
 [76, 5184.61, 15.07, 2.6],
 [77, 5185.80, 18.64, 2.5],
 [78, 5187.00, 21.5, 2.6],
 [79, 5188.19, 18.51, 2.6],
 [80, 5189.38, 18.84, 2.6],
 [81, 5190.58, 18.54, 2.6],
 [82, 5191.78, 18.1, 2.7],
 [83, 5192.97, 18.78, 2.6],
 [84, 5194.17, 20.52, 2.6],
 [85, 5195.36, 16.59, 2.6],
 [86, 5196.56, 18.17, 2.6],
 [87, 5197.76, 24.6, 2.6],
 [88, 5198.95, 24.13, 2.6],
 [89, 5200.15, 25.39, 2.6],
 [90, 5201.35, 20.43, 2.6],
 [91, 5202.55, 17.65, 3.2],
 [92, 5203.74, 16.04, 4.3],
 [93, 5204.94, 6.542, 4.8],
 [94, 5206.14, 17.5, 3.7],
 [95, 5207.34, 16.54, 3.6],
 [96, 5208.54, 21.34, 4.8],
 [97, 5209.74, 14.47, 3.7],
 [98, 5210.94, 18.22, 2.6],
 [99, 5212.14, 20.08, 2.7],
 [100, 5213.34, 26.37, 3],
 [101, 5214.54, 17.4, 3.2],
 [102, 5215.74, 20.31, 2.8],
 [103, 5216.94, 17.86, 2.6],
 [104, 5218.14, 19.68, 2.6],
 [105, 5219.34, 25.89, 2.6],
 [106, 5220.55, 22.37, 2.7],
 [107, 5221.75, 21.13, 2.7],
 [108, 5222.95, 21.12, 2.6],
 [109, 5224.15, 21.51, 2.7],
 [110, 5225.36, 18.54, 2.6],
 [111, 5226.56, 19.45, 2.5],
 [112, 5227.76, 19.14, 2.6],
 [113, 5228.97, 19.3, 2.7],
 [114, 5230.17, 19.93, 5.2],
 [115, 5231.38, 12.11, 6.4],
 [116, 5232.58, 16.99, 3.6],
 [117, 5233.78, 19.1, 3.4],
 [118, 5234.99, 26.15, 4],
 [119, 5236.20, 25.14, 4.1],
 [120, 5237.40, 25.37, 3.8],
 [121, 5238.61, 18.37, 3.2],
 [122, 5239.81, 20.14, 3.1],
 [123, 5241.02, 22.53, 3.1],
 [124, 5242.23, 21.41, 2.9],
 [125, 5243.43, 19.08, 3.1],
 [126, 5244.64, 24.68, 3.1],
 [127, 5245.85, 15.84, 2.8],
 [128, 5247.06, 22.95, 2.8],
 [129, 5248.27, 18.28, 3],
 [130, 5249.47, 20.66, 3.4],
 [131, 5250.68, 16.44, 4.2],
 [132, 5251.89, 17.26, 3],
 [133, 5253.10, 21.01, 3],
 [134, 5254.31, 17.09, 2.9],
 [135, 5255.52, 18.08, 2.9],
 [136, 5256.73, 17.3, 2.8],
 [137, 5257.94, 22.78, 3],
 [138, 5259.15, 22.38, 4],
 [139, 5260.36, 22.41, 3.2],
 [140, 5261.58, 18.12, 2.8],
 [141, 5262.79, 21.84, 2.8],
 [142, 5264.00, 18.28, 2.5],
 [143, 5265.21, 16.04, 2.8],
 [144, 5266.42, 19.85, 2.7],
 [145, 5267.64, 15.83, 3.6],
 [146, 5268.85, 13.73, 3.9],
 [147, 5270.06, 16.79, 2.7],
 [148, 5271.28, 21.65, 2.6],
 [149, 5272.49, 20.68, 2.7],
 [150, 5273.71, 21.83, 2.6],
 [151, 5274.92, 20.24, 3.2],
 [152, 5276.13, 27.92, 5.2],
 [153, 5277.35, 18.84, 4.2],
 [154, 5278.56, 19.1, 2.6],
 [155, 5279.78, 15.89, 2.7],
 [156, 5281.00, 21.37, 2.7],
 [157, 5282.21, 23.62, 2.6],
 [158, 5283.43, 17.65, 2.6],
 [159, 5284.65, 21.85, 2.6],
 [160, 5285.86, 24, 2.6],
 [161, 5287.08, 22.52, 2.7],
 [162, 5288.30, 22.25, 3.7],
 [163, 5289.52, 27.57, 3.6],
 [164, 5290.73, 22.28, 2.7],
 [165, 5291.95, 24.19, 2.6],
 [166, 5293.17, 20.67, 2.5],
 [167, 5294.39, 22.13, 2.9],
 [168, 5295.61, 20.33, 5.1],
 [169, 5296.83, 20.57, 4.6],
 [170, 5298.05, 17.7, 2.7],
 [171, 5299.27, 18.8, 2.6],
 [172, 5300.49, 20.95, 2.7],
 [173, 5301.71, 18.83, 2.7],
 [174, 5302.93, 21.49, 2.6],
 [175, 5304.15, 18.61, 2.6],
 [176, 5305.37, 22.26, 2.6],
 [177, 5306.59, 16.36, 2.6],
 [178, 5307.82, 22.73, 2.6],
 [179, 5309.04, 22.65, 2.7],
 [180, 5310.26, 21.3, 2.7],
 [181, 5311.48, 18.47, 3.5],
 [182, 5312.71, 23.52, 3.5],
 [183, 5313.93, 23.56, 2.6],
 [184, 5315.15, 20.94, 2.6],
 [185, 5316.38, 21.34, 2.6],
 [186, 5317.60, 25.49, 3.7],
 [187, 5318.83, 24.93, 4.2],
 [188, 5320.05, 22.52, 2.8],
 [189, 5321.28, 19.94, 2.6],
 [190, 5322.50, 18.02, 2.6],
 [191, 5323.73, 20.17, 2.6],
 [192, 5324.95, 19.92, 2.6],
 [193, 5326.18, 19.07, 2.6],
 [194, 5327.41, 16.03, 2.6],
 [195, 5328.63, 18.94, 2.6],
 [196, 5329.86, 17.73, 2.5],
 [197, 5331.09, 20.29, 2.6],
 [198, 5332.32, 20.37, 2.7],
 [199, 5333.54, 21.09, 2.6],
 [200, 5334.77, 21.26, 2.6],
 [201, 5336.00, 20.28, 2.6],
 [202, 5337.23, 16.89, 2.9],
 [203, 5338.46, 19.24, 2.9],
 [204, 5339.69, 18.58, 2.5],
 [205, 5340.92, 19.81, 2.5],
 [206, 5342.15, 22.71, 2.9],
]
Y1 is 1.7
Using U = 2.60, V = 4.30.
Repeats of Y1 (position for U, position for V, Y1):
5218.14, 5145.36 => 0.1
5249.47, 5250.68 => 0.8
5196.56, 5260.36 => 0.6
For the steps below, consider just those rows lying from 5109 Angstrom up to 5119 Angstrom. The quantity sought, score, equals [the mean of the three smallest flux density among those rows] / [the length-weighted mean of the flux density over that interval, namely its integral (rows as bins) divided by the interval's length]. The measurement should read 0.86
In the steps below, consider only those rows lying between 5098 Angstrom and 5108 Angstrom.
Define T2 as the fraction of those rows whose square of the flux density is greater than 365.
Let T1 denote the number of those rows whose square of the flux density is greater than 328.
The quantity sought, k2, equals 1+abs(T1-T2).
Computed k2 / 5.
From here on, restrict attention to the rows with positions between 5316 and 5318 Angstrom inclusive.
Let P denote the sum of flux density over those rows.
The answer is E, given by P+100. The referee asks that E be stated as 147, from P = 47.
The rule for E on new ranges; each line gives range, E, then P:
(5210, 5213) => 138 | 38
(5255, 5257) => 135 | 35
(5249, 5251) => 137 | 37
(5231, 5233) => 129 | 29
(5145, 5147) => 143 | 43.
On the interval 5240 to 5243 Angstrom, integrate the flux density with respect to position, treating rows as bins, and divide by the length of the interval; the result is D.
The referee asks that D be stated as 21.6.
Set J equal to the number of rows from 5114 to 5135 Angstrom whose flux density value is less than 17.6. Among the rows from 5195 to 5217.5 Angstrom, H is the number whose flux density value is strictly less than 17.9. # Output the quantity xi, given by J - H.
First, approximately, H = 9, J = 10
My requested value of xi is 1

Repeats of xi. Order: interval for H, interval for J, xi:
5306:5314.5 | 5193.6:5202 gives 0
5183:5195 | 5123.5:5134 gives 4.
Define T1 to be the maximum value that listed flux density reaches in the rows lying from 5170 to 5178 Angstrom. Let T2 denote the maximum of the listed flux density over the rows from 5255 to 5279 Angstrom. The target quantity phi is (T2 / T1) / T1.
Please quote 0.068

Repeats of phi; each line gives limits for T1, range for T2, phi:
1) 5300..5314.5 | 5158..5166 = 0.036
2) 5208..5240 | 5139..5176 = 0.035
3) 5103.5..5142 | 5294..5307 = 0.044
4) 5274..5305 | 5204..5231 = 0.034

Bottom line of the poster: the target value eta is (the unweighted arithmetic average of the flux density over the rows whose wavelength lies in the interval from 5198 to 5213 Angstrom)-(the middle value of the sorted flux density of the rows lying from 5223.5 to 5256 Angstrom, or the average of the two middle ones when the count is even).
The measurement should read -1.1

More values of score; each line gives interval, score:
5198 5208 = 0.71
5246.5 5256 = 0.89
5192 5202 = 0.85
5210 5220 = 0.87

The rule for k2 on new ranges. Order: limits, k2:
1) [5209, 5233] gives 15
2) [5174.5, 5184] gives 3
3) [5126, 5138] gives 5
